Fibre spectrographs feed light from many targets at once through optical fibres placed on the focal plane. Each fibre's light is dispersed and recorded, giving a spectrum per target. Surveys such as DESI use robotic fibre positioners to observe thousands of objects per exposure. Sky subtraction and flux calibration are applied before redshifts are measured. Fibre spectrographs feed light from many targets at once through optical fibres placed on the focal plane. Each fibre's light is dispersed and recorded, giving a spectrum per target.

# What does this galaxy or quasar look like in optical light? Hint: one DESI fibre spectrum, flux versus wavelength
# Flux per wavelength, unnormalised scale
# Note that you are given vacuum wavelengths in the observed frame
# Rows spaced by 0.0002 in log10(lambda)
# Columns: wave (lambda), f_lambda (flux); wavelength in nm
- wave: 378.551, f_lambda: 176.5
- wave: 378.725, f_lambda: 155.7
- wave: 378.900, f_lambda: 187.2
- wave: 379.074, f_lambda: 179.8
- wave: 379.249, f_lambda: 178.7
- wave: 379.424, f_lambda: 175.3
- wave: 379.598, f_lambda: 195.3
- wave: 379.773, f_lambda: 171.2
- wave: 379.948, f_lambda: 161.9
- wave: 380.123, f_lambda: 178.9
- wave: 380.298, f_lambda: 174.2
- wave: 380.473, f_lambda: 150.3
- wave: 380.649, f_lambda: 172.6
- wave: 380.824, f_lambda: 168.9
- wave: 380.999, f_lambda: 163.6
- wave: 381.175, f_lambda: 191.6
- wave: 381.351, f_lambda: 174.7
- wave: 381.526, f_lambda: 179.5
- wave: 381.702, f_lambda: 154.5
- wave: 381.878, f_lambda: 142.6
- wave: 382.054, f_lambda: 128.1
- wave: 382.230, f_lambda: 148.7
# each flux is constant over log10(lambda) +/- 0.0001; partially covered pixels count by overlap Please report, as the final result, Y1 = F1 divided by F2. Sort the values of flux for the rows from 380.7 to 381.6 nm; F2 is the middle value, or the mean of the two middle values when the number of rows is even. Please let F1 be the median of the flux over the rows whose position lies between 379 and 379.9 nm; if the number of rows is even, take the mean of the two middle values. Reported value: 1.02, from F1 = 179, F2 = 175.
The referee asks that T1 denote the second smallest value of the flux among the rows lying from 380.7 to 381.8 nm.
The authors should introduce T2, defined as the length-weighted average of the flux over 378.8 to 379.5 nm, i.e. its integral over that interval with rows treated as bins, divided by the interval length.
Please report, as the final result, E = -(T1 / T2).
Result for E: -0.91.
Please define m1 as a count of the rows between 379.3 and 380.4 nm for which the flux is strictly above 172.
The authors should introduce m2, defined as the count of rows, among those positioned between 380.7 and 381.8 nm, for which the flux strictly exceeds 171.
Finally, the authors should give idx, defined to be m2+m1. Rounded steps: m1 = 4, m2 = 3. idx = 7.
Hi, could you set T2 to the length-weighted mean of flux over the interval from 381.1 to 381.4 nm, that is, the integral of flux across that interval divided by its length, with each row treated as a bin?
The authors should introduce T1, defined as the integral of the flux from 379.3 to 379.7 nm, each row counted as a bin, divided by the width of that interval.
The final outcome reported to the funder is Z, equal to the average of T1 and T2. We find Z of 184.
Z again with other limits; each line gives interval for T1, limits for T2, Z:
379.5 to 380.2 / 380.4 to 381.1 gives 171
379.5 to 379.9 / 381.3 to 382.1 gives 169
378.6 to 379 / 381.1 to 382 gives 170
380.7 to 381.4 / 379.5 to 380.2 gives 176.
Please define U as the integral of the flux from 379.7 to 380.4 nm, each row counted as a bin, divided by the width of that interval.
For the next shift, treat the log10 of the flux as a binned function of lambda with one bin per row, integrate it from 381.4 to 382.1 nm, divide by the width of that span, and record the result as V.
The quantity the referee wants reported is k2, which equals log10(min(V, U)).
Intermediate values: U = 171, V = 2.18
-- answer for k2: 0.339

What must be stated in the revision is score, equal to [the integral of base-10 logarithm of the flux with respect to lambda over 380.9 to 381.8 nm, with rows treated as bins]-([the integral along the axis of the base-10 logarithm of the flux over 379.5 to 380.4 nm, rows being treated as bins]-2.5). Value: 2.49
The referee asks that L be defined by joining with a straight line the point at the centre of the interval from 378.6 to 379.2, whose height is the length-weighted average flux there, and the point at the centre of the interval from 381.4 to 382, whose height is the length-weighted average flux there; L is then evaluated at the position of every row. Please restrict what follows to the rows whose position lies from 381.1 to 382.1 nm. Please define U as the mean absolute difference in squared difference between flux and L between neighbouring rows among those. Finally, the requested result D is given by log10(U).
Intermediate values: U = 416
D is 2.62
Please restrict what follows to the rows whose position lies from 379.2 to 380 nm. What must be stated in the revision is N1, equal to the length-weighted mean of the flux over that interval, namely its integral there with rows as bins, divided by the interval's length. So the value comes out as 177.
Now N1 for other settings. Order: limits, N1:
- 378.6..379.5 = 175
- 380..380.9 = 169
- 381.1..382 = 167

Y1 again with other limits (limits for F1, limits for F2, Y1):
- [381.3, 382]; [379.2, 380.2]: 0.93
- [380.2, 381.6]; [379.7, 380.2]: 1.01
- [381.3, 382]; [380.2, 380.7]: 0.95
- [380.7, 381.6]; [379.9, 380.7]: 1.01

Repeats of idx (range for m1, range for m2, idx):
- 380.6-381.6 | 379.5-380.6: 8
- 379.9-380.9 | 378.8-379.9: 9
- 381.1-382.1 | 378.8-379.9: 9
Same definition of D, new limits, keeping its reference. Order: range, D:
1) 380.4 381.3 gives 2.46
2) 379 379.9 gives 2.49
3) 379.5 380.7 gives 2.28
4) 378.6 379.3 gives 2.08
